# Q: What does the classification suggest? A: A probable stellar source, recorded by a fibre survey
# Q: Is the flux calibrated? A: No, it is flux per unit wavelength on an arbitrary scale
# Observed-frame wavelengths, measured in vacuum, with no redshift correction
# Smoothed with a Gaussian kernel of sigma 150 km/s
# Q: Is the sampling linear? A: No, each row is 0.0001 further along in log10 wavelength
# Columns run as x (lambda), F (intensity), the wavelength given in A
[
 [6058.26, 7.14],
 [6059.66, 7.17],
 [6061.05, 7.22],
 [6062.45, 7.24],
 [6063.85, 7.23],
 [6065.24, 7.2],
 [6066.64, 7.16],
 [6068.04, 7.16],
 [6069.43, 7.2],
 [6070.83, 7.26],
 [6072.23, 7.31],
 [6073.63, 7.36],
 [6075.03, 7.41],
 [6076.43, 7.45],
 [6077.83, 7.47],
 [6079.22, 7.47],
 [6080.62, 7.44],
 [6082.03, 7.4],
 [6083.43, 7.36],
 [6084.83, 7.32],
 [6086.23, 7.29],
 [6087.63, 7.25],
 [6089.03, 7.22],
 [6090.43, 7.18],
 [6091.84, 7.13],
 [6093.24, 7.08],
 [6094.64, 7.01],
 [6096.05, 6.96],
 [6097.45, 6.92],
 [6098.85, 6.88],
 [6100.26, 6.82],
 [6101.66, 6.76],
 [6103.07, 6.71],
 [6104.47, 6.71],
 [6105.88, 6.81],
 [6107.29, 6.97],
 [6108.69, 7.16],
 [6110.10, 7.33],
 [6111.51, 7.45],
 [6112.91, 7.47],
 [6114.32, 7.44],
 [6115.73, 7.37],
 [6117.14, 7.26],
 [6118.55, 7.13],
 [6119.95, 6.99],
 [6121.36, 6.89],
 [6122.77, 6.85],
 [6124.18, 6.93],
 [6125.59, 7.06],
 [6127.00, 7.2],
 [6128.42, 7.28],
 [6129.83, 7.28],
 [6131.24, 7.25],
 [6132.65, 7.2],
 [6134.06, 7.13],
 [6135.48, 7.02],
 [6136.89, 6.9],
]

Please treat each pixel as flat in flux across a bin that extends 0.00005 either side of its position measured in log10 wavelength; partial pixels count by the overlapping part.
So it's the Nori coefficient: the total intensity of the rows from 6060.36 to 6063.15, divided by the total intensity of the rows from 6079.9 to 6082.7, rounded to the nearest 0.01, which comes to 0.97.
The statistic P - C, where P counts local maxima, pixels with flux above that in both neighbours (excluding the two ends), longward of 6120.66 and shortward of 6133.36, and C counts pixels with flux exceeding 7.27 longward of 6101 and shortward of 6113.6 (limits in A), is -3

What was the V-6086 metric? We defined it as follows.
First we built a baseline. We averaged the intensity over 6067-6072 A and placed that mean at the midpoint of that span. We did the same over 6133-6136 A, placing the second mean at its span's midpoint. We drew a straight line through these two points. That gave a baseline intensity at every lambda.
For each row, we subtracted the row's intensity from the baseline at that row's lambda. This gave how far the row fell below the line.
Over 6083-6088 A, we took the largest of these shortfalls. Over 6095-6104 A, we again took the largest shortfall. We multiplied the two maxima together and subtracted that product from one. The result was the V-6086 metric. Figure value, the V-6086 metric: 1.03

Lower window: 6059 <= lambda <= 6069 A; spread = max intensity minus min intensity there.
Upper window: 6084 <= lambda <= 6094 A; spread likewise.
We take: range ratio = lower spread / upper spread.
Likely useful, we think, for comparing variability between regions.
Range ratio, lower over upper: 0.33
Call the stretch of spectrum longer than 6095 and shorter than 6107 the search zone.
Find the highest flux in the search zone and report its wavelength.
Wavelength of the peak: 6096.05 A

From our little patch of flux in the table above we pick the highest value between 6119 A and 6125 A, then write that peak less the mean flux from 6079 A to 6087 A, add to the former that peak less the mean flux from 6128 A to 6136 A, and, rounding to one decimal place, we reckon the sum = -0.6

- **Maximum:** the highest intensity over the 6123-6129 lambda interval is 7.28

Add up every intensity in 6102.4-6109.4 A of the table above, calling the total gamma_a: 34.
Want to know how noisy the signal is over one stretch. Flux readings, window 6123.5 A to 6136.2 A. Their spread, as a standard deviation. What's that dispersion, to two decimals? 0.12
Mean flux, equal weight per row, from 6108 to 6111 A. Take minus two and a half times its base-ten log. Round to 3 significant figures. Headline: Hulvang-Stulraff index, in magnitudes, -2.15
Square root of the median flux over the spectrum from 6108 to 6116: 2.72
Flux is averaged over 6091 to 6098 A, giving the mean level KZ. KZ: 7.02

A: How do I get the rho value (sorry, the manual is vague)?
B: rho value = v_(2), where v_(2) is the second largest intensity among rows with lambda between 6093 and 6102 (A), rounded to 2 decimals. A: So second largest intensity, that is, 7.01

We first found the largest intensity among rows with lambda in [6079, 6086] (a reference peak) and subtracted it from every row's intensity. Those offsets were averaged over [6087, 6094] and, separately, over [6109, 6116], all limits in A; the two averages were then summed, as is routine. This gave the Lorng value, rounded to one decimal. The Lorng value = -0.4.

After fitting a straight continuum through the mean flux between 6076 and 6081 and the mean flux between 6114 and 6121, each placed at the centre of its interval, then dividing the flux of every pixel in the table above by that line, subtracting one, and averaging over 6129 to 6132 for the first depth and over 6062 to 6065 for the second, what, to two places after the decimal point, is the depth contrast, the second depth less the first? -0.06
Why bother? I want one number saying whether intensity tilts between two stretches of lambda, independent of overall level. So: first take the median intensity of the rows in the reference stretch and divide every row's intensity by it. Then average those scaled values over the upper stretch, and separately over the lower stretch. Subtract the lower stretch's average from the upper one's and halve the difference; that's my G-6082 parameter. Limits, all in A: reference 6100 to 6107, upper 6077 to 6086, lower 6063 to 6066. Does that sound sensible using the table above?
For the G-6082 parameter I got 0.014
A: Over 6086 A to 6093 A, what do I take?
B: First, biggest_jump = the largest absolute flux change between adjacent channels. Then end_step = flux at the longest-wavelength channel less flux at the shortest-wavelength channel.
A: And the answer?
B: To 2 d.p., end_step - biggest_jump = -0.21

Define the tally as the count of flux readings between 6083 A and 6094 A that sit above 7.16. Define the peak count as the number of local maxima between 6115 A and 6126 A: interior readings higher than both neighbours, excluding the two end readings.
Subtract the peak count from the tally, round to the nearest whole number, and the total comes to 6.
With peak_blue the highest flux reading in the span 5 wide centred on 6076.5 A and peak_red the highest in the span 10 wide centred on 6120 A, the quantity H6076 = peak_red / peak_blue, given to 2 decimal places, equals 0.99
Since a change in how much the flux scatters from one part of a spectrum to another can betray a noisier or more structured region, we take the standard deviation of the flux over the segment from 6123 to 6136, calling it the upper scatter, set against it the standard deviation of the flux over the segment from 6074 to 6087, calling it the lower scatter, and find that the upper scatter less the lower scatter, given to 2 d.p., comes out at 0.06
